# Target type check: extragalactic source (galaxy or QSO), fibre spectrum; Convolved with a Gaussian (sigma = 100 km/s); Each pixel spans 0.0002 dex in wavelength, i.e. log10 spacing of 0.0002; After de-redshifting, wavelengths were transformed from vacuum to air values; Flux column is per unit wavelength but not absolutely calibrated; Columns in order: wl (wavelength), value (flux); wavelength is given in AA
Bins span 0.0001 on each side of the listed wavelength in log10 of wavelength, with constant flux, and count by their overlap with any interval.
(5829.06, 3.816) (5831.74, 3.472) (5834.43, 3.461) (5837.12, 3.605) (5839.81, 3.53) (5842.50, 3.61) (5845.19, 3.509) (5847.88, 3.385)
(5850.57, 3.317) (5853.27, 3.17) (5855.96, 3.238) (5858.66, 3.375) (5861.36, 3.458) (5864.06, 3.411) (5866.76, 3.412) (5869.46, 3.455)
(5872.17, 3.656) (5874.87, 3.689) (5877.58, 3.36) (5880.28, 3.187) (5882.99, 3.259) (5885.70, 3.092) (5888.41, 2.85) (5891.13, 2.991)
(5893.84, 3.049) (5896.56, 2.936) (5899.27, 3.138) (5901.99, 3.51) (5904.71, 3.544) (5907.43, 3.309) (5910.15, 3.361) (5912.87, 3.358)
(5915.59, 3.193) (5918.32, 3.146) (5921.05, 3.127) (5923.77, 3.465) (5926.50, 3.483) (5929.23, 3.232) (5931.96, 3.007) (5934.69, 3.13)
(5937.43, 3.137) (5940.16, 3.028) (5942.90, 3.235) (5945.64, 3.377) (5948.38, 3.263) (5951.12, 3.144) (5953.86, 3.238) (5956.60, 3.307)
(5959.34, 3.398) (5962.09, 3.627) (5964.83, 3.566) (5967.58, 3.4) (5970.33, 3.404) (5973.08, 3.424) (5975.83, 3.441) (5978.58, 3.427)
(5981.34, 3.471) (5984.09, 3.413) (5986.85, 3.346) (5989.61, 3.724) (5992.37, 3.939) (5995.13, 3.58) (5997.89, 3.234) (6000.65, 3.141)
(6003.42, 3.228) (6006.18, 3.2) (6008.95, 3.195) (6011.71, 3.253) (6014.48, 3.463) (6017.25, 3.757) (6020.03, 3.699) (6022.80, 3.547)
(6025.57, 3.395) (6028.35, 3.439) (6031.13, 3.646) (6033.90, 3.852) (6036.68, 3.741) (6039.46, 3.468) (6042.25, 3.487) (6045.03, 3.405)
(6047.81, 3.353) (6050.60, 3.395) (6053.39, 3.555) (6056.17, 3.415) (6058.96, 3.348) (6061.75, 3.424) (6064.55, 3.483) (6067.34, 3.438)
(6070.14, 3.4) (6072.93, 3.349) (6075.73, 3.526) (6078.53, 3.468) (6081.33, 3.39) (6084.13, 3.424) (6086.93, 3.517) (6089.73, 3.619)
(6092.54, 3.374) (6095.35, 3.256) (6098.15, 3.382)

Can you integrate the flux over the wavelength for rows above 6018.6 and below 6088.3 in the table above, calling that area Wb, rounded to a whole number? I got 243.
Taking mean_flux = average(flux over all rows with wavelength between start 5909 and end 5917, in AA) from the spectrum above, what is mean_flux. 3.30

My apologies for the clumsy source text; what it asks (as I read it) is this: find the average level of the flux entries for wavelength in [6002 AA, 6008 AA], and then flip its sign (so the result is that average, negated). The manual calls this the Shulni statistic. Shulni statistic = -3.21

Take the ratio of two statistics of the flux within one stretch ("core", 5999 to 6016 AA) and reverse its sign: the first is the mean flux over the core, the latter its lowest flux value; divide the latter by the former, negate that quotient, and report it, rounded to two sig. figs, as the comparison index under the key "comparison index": -0.97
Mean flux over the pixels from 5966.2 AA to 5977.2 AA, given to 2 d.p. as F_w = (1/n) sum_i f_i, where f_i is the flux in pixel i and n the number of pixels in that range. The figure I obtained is 3.42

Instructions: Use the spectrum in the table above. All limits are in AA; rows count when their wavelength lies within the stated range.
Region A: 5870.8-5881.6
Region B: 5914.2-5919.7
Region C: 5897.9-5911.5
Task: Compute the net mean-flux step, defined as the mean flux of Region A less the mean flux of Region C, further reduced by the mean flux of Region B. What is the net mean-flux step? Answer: -3.07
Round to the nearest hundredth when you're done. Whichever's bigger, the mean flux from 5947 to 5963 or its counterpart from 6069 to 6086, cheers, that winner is 3.43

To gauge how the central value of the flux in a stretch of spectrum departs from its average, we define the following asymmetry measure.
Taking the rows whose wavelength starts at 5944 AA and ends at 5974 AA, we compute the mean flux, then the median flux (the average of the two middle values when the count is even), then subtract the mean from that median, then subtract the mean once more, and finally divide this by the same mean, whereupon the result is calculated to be -0.99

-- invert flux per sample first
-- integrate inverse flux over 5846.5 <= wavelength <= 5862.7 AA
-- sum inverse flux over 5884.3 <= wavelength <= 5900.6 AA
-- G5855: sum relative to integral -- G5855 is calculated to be 0.41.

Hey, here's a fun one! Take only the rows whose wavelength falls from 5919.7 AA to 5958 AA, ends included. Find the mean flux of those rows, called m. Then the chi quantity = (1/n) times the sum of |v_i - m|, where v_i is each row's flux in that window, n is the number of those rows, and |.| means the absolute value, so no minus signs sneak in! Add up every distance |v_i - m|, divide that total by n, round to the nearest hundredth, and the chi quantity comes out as 0.11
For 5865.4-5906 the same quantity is 0.23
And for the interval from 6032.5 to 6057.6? 0.13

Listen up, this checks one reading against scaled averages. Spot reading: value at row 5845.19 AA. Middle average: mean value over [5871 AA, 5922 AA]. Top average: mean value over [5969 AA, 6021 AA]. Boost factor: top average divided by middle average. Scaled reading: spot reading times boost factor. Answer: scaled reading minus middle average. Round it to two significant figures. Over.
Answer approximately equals 0.46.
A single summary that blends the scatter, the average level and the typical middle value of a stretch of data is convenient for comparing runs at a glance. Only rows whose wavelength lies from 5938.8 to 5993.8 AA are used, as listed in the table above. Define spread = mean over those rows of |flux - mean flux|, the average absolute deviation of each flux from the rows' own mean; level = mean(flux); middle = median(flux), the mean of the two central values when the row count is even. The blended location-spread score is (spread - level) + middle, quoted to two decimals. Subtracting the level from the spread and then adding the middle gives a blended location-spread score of 0.13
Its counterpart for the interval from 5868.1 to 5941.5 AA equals 0.13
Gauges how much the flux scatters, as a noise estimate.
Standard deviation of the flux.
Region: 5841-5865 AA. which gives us 0.13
